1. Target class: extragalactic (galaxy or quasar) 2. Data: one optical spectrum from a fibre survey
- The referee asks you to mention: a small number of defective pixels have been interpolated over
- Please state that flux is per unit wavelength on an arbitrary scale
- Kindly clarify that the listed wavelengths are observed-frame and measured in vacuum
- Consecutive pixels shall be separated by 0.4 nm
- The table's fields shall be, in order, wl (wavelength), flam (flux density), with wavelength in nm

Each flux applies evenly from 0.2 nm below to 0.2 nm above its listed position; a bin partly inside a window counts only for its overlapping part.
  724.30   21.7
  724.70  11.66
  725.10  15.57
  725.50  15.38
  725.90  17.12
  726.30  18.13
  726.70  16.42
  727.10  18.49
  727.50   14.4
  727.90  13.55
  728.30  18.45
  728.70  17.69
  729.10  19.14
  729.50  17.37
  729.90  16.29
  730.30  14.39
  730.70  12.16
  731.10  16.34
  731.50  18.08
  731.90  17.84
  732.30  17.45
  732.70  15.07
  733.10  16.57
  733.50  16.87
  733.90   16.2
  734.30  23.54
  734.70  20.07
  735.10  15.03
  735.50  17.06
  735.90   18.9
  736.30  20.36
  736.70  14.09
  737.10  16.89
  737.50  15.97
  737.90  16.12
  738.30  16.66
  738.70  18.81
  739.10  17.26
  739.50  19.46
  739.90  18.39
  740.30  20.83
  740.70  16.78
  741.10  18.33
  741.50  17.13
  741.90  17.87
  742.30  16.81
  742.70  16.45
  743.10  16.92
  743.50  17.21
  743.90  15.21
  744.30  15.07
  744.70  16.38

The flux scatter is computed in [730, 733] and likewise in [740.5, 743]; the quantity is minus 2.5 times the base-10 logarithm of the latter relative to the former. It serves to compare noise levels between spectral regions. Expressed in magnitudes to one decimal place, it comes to 1.2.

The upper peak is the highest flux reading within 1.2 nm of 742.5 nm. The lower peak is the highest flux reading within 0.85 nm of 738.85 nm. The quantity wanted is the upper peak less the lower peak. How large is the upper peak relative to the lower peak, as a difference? -1.6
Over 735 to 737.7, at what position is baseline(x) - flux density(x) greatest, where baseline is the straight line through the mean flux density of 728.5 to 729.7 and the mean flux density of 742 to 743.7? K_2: 736.70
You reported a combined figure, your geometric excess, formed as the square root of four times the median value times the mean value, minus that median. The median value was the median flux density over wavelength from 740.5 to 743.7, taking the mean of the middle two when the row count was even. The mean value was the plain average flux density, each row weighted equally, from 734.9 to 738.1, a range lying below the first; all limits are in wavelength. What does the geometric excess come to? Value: 16.80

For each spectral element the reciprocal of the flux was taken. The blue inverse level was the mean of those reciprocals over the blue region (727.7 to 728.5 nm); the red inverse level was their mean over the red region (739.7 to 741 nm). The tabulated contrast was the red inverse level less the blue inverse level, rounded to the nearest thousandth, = -0.010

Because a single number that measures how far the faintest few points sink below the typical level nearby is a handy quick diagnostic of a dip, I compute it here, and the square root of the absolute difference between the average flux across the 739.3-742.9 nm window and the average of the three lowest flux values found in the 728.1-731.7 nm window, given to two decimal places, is 1.93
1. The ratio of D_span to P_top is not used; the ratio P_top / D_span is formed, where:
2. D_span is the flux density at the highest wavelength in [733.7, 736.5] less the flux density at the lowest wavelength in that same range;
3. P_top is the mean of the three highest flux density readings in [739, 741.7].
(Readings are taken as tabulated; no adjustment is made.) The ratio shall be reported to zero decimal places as 5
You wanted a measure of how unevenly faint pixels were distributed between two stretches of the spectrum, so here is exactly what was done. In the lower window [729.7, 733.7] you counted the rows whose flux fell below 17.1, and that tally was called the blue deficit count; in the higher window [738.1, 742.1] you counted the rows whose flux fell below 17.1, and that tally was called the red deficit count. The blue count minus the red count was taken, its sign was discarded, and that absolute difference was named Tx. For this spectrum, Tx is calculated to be 5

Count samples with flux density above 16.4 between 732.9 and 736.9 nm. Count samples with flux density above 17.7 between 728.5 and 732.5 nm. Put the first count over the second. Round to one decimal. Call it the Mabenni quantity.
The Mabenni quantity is 2.3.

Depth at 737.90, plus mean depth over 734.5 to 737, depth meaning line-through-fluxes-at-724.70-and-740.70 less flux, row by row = -2.6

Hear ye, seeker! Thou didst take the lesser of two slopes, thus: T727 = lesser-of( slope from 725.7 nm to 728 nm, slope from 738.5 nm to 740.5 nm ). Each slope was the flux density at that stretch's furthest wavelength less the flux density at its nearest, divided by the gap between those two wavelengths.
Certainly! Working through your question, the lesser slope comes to -1.8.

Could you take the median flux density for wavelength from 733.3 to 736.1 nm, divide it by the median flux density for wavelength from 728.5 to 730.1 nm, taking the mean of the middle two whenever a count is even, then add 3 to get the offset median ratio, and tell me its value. 3.97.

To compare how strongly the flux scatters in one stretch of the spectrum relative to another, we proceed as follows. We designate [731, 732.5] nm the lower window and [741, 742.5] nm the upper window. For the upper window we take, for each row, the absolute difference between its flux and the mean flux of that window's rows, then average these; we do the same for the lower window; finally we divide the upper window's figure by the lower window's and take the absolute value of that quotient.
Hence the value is 1.0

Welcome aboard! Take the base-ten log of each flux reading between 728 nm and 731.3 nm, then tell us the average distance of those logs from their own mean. 0.046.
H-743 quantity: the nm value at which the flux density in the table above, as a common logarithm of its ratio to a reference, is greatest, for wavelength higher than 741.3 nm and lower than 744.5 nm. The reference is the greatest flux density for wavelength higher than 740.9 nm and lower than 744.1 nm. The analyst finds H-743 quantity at 741.90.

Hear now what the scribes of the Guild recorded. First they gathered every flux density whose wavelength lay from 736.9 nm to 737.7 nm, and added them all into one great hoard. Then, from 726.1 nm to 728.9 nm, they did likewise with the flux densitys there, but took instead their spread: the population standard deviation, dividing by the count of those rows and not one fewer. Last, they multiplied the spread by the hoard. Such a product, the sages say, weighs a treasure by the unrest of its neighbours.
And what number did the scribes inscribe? 62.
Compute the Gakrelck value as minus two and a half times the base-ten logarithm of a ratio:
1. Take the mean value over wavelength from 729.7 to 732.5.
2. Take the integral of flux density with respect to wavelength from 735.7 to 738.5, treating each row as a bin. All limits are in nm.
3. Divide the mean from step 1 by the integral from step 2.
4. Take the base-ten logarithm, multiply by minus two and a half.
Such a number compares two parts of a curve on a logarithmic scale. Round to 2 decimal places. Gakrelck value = 1.18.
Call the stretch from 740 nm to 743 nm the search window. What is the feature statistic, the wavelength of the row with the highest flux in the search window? 740.30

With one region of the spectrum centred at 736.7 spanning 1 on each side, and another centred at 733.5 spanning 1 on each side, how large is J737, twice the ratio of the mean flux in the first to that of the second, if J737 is 1.95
